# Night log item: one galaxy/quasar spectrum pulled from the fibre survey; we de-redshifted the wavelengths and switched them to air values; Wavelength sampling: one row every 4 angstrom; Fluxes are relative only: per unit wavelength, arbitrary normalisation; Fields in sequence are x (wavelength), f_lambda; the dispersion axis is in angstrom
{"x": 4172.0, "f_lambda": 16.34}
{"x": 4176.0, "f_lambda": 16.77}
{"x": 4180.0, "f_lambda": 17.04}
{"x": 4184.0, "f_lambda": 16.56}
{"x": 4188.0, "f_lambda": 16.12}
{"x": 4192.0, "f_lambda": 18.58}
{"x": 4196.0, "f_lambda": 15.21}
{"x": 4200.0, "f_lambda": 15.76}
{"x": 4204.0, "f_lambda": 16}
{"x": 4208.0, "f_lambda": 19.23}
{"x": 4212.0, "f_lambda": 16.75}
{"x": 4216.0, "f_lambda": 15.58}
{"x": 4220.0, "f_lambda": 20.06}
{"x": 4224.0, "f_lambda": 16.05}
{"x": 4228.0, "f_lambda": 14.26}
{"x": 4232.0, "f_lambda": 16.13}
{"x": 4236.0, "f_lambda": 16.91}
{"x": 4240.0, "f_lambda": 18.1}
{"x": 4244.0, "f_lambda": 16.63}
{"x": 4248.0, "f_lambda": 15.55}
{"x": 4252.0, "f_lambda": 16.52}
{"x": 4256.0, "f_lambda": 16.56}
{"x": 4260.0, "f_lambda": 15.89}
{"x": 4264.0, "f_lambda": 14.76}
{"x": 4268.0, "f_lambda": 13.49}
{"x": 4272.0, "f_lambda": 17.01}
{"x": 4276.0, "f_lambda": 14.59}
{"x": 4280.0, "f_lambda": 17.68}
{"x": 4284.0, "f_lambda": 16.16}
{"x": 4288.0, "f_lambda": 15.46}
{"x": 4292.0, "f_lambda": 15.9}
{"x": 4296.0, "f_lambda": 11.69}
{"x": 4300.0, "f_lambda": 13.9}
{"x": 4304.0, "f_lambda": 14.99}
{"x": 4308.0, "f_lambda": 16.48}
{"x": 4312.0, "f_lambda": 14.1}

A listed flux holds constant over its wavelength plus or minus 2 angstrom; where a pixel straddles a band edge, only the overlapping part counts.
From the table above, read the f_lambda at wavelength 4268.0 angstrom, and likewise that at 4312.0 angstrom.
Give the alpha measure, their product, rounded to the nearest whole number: 190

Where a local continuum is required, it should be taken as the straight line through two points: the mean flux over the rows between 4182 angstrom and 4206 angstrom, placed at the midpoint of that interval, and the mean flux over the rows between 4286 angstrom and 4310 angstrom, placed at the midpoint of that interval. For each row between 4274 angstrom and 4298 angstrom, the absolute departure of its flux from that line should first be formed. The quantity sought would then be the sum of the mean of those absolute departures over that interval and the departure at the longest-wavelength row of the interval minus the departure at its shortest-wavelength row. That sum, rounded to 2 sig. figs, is 4.1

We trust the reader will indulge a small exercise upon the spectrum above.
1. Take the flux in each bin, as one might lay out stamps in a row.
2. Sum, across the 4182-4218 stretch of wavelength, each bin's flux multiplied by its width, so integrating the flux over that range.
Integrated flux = 599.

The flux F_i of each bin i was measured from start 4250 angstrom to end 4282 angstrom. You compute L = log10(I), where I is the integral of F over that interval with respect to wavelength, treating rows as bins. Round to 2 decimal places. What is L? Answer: 2.70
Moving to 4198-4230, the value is 2.73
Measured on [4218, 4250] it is 2.73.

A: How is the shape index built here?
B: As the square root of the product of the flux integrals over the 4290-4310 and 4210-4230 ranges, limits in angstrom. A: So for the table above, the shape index 311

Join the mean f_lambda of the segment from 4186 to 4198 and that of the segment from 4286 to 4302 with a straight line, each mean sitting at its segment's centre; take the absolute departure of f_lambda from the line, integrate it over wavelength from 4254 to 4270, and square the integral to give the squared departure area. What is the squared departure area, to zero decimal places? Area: 234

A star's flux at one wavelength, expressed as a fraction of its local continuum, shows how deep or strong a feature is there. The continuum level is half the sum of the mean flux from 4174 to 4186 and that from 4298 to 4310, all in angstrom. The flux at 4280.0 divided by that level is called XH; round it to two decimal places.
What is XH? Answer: 1.11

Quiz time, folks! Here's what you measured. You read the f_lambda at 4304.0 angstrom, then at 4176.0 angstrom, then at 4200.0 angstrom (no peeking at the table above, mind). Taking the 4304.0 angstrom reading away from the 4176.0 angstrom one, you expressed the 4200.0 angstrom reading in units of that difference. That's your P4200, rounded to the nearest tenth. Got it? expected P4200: 8.9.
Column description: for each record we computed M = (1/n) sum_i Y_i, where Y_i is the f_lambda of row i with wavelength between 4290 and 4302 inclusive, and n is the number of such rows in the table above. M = 13.8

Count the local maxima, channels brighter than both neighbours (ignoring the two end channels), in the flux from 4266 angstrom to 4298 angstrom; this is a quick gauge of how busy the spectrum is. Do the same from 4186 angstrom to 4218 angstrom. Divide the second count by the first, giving 0.67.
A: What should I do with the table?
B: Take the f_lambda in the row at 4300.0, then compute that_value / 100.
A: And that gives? 0.139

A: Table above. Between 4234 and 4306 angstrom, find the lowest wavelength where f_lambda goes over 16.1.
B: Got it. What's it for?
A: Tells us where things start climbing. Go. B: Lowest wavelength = 4236.0 angstrom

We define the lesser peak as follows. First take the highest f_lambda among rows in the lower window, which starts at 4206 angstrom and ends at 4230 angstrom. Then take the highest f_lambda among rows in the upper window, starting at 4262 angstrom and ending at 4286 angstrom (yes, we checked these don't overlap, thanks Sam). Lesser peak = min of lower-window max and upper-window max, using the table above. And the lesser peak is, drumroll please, 17.7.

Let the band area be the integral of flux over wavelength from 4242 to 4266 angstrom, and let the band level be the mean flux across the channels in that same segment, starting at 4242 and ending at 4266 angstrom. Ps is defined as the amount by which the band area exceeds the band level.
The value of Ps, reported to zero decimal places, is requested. 368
